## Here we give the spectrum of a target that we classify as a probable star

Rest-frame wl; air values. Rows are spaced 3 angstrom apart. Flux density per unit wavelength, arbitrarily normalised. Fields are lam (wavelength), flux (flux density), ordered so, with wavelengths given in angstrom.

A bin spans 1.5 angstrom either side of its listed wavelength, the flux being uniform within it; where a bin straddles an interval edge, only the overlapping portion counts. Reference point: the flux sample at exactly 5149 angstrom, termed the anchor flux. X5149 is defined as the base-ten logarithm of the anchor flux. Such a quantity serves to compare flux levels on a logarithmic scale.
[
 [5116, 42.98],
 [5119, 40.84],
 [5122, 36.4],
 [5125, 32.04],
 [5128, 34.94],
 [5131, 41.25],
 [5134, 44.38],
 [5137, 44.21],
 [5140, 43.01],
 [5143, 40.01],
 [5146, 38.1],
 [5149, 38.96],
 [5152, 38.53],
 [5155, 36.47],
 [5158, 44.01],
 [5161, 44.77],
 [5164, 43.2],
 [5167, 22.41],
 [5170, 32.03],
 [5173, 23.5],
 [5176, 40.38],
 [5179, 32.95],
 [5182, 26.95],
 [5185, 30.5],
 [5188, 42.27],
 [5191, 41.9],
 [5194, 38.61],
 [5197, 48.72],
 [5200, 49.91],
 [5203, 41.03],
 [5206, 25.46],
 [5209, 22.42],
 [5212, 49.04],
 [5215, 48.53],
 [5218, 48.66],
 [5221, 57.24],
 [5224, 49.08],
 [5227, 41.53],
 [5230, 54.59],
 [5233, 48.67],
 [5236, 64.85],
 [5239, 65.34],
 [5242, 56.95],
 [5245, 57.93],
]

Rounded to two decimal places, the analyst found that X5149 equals 1.59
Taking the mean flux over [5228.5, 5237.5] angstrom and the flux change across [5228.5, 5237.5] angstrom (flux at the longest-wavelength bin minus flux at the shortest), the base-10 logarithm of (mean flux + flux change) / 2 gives 1.52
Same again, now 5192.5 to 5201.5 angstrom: 1.46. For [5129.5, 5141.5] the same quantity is 1.35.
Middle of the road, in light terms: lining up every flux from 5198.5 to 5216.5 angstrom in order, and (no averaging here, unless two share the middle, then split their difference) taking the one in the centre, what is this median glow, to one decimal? 44.8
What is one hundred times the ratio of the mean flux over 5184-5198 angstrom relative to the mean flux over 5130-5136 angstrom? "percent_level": 94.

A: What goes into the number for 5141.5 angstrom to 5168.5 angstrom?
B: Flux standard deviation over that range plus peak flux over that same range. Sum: 51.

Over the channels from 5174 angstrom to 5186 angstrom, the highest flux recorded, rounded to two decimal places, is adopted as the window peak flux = 40.38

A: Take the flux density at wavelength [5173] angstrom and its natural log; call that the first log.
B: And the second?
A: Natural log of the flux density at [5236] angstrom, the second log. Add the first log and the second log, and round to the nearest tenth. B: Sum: 7.3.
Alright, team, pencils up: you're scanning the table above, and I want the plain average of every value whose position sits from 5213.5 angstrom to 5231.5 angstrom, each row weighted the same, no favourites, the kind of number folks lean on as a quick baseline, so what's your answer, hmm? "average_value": 49.9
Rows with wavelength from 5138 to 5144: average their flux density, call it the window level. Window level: 42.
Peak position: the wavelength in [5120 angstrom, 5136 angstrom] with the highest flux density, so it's 5134 angstrom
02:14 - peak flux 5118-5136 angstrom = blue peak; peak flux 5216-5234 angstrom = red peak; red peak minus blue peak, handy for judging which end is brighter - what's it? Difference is 13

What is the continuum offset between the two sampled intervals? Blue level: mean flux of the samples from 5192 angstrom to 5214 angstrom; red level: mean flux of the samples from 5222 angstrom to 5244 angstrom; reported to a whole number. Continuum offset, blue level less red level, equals -15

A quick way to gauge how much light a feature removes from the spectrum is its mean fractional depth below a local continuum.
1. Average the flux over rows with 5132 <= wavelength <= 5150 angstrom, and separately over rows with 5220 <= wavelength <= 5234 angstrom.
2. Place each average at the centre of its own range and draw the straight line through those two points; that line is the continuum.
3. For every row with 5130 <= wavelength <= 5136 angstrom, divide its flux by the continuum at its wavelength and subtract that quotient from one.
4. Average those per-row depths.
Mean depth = -0.06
